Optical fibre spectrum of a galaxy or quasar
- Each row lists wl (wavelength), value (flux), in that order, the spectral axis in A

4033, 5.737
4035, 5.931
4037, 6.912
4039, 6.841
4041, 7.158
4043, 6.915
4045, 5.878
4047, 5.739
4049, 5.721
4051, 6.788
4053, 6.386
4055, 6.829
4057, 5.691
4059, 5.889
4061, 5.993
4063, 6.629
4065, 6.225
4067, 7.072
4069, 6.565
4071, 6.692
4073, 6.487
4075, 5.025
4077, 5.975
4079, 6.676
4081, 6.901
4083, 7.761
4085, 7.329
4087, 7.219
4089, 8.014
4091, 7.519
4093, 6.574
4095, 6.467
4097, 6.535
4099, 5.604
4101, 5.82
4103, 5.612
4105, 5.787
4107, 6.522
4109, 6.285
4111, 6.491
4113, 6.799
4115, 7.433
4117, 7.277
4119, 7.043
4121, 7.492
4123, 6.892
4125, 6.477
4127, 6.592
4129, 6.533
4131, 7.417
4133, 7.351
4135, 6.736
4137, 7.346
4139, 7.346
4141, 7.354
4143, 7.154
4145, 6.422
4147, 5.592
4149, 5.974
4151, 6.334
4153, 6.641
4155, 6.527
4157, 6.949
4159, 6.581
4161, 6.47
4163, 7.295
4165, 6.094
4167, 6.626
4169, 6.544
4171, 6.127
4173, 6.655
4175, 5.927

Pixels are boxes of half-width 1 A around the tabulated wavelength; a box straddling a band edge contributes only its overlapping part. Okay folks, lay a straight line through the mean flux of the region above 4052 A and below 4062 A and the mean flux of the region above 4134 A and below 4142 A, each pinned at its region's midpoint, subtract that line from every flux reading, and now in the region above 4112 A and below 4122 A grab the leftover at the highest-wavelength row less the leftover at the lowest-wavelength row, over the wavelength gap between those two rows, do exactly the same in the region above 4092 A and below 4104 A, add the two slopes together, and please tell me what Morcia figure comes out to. -0.035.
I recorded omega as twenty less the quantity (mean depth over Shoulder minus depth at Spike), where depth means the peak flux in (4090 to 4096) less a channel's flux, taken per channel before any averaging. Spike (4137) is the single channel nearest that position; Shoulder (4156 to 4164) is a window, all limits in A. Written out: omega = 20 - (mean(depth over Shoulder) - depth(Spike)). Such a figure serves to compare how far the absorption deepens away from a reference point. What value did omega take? 19.5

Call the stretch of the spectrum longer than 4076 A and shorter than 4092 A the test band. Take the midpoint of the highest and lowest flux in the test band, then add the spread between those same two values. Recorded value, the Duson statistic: 9.0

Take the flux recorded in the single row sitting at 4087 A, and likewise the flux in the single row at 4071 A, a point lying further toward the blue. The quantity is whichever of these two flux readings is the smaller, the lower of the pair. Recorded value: 6.7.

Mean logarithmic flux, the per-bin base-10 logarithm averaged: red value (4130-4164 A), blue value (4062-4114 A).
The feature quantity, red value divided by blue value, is 1.020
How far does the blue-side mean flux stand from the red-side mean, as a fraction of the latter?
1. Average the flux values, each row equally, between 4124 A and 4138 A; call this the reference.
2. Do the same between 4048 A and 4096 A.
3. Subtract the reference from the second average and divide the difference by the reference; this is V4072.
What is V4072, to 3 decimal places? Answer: -0.046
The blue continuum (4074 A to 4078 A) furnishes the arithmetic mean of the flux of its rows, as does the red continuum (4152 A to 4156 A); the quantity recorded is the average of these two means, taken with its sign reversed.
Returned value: -6.0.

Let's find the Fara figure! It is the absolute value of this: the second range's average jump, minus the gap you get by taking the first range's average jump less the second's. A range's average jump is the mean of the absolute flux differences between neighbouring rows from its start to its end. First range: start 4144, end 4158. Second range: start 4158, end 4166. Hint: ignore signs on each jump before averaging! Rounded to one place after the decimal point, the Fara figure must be 1.0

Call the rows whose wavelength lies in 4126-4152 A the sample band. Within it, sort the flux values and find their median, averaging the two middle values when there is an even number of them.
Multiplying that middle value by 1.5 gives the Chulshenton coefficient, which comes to 10.1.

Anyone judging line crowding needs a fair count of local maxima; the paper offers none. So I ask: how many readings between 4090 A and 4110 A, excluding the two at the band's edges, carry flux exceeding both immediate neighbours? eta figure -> 3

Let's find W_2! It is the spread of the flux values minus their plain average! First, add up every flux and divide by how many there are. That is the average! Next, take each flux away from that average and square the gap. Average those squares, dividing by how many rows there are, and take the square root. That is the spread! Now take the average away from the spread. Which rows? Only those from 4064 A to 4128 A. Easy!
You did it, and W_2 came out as -6.00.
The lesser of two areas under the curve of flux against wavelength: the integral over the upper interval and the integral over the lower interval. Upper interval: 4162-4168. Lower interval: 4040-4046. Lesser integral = 40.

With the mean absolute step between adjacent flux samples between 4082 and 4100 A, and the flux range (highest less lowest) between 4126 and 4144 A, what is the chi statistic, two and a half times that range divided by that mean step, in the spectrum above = 4.6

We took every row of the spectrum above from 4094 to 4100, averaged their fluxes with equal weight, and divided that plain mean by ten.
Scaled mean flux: 0.620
